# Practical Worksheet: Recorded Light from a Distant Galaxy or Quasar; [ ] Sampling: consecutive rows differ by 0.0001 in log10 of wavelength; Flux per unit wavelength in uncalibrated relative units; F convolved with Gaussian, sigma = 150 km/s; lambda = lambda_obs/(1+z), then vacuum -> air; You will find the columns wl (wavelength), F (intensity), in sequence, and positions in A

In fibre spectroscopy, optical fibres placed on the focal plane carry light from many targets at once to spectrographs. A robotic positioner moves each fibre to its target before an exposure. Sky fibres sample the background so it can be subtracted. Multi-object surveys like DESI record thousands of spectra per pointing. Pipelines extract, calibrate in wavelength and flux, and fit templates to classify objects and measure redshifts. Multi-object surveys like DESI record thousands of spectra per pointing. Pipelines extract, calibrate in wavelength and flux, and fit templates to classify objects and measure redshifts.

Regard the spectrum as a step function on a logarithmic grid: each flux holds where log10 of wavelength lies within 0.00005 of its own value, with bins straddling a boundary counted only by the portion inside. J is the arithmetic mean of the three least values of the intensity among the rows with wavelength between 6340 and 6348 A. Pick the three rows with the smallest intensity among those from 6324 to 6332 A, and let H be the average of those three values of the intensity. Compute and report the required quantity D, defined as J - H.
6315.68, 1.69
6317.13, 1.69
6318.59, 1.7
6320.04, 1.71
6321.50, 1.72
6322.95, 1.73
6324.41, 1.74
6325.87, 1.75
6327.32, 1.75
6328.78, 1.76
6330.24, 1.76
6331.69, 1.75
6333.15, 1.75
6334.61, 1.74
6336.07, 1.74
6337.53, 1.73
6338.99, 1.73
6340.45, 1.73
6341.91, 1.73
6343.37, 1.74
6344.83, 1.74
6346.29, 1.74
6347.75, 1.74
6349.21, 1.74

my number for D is -0.013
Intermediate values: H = 1.75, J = 1.73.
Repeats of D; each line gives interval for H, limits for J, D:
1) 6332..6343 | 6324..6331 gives 0.017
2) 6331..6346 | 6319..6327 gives -0.010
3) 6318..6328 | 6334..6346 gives 0.020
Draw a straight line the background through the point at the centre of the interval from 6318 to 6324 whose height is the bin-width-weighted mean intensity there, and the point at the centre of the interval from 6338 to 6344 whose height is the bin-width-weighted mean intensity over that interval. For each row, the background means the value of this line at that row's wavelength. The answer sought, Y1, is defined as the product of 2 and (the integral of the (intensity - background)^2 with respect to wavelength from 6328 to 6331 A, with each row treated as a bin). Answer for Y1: 0.008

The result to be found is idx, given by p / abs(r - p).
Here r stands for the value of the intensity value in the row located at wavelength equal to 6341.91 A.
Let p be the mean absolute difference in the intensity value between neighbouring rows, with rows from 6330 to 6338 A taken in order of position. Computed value 0.0035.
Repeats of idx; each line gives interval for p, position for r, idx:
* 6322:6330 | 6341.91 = 0.0044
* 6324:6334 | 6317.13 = 0.0030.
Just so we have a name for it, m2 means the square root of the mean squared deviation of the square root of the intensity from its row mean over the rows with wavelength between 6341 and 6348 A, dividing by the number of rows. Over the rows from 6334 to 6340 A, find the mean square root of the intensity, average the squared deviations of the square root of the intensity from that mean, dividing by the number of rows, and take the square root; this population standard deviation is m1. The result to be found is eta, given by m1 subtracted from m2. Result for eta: -0.0004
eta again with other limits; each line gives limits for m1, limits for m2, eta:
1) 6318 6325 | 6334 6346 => -0.0035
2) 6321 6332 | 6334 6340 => -0.0031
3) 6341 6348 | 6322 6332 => 0.0022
